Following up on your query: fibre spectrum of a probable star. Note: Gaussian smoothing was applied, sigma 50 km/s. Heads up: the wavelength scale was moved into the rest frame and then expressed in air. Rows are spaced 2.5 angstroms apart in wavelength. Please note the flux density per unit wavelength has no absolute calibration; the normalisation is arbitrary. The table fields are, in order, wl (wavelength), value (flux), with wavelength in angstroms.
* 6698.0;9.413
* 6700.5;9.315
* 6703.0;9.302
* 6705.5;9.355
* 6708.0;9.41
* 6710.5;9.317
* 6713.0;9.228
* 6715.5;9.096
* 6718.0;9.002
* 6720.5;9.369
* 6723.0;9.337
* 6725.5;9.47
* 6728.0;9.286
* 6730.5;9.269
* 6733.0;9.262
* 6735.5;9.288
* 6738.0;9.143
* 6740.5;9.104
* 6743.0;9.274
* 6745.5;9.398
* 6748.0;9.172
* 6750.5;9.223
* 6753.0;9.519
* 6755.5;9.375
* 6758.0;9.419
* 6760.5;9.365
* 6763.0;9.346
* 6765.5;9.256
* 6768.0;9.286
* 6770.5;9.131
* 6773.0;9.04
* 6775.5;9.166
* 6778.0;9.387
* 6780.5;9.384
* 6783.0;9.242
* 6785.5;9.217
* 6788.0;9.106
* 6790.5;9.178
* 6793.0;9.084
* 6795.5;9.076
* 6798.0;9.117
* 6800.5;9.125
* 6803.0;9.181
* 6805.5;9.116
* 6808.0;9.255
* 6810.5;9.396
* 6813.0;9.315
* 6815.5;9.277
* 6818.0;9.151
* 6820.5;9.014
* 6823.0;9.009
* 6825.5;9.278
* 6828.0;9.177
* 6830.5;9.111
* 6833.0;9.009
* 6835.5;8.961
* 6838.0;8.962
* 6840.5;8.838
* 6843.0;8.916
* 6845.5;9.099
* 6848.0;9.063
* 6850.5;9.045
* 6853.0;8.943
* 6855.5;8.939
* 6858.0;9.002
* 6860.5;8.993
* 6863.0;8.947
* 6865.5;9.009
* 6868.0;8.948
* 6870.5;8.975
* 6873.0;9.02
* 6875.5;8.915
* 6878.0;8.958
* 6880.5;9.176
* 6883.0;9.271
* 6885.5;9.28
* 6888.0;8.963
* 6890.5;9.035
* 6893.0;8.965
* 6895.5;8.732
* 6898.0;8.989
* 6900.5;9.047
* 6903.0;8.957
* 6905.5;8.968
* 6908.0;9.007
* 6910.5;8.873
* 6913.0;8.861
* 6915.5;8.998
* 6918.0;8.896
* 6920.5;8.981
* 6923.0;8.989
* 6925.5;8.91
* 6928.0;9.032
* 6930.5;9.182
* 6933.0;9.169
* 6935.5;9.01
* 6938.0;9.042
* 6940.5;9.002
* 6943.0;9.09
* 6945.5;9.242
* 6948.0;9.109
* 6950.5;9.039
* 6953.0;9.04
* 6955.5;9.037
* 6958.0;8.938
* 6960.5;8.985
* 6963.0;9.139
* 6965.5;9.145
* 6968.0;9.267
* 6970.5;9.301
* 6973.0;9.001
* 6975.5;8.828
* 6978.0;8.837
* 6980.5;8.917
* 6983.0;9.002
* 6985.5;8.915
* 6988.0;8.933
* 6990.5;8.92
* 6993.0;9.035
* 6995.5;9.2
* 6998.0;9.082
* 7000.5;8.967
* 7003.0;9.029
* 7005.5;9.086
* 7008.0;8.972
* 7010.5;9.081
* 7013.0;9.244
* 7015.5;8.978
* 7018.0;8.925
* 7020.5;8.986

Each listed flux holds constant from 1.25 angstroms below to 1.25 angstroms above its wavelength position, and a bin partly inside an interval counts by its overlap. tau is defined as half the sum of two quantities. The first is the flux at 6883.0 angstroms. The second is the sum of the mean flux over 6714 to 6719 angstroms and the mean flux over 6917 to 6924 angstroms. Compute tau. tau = 13.6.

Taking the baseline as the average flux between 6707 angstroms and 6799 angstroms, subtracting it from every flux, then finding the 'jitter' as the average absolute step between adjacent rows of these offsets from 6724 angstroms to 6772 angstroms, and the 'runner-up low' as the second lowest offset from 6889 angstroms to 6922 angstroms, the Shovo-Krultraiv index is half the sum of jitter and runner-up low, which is -0.15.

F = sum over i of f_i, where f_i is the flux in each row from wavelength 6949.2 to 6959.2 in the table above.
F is 36.1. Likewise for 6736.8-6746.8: 36.9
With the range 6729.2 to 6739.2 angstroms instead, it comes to 37.0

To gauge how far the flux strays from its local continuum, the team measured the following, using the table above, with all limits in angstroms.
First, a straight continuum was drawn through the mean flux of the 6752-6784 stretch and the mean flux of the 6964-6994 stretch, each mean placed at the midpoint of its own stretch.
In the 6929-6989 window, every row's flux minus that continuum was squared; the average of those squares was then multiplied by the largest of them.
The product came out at 0.0011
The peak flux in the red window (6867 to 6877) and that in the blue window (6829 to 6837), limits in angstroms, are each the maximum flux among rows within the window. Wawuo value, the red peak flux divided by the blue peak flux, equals 0.990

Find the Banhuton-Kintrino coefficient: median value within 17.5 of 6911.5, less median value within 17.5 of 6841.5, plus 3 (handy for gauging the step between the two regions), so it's 2.97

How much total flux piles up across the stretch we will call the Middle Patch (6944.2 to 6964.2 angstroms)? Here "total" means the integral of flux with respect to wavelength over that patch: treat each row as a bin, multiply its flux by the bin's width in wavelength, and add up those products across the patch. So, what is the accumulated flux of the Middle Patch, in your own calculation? 181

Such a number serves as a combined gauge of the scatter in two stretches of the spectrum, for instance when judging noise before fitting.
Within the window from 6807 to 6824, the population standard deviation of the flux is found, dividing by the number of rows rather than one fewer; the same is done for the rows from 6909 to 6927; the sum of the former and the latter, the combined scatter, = 0.192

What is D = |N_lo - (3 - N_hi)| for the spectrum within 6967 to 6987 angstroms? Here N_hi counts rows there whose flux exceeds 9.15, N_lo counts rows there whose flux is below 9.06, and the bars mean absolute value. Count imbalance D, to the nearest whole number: 5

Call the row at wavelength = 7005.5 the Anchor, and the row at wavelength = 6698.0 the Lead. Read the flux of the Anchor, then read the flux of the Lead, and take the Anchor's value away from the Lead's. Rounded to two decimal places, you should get 0.33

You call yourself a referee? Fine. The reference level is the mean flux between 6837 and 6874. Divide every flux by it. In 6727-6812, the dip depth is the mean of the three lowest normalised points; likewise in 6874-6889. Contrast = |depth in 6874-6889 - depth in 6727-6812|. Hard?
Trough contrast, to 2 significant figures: 0.014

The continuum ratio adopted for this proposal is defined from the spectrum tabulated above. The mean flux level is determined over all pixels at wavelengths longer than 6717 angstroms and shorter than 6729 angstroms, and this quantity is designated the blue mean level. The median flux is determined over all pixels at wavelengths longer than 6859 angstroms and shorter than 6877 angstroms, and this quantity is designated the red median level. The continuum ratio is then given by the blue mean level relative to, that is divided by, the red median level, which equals 1.04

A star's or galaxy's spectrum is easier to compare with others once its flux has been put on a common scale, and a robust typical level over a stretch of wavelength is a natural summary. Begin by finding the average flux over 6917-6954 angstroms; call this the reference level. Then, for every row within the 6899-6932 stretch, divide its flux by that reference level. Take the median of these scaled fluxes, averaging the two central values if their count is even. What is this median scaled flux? 0.99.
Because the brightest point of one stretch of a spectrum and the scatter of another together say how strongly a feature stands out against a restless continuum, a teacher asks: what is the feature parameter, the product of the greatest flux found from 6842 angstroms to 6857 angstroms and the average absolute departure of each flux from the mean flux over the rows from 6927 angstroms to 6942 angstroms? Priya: 0.6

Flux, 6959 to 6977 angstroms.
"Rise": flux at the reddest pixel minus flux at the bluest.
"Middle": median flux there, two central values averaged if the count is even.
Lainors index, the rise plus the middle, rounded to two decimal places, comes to 8.98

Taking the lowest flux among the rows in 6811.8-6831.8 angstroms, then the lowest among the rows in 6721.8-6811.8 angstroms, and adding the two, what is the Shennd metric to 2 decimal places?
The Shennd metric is 18.05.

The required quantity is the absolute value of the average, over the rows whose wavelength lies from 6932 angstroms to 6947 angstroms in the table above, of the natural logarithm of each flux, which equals 2.207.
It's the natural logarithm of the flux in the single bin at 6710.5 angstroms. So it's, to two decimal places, 2.23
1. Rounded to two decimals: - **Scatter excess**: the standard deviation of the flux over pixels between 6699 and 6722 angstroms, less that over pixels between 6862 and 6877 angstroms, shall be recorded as 0.09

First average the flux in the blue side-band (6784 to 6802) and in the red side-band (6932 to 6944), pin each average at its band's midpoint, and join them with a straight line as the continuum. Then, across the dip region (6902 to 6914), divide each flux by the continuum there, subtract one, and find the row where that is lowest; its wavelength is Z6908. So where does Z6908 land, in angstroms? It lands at 6913.0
